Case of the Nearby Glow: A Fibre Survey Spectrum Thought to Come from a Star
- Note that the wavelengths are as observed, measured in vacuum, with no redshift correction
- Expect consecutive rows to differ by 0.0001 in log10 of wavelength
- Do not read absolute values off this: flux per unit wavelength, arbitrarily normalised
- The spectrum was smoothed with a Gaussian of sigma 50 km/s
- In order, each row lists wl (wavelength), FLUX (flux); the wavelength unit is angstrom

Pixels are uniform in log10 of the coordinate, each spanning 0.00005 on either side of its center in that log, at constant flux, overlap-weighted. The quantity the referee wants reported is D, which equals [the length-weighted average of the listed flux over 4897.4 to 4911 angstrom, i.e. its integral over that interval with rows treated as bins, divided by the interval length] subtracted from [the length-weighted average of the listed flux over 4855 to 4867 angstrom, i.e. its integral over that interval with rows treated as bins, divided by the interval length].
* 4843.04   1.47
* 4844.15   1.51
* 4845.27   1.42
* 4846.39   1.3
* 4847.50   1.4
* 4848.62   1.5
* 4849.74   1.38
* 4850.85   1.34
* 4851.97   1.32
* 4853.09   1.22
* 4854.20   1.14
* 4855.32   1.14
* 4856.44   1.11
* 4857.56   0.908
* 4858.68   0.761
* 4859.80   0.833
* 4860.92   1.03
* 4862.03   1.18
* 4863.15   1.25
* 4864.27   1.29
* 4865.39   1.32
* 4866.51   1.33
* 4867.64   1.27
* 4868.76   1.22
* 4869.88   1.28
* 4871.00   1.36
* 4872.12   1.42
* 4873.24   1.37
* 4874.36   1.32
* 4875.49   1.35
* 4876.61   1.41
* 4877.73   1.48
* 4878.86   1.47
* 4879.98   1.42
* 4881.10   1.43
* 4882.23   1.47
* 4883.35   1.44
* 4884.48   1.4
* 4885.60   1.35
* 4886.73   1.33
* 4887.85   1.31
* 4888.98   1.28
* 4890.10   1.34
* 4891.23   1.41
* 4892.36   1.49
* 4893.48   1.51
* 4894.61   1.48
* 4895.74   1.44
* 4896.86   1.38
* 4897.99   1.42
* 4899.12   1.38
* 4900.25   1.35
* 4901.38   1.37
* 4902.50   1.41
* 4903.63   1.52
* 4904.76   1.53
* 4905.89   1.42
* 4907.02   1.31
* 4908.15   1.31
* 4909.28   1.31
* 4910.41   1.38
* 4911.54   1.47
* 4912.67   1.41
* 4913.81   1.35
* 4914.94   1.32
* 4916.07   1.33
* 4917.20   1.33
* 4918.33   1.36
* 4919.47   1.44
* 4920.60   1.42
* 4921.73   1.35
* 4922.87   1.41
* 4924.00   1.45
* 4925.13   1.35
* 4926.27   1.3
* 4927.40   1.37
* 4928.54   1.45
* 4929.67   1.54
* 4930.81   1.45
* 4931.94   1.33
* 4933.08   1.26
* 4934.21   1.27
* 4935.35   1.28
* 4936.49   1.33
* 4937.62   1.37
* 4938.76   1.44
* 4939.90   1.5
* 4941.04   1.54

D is -0.29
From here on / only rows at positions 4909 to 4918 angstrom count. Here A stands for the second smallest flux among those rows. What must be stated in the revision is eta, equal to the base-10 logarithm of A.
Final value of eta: 0.121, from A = 1.32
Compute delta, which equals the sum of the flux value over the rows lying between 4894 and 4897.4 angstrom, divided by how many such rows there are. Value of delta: 1.43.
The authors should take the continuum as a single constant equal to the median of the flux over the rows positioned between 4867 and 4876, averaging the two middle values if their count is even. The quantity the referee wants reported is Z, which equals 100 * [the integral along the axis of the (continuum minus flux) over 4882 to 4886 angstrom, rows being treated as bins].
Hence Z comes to -31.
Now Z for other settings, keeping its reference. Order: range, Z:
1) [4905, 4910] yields -8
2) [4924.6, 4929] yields -13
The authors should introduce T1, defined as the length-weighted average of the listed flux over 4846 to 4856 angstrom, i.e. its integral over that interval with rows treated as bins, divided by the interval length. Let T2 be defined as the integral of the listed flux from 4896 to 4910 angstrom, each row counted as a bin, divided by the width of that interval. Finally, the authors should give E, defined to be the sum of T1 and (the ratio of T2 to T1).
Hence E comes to 2.37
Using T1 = 1.30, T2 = 1.39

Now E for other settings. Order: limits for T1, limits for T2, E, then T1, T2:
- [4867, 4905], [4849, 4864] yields 2.21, 1.39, 1.13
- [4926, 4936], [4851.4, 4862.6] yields 2.14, 1.36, 1.06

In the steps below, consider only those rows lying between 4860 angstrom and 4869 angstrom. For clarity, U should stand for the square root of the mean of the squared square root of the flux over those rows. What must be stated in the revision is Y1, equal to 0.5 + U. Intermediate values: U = 1.11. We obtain 1.612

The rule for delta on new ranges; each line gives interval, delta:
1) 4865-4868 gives 1.31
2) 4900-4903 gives 1.38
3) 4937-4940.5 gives 1.44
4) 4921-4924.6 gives 1.40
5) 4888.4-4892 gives 1.34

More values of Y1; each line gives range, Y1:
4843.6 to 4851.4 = 1.686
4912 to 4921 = 1.670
